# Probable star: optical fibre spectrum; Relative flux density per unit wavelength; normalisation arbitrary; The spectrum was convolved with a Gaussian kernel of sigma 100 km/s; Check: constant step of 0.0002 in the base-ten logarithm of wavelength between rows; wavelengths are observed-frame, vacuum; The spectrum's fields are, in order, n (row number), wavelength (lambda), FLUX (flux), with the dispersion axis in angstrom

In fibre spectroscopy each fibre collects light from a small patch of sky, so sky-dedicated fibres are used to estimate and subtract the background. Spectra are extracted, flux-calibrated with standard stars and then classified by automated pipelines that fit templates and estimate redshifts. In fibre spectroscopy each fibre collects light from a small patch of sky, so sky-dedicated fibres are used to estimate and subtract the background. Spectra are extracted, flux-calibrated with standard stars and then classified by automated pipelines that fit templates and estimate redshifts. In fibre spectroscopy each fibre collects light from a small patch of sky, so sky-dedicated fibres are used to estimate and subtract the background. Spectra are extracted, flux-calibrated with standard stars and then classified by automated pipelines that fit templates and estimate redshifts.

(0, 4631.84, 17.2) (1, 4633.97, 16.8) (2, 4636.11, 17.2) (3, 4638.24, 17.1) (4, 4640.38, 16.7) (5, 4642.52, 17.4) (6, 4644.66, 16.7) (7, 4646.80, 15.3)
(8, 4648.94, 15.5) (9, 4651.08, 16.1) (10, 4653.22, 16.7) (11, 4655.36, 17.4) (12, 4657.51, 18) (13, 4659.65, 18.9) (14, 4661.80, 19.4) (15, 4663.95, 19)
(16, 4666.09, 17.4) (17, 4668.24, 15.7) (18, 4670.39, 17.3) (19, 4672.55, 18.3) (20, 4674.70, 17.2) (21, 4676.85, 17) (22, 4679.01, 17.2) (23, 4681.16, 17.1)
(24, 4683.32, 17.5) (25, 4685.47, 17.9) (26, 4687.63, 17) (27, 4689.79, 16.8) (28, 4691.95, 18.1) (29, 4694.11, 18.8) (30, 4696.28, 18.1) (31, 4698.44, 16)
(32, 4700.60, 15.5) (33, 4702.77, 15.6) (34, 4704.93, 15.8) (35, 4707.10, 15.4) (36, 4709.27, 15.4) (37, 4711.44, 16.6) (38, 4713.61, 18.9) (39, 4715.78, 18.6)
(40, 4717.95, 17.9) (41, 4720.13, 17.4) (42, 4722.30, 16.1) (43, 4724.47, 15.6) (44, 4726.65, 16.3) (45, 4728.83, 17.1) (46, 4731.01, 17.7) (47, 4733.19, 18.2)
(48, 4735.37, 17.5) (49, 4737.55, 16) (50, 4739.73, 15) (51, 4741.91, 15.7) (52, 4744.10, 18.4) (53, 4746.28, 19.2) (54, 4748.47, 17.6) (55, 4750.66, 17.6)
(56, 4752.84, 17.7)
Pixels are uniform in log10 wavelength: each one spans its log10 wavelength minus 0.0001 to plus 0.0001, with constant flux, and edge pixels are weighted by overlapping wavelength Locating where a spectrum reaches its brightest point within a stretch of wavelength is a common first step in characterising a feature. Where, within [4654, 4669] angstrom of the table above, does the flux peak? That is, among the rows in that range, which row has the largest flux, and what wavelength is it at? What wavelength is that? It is 4661.80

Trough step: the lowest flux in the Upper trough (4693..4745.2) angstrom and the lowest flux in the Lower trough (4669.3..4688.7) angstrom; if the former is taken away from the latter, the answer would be 2.0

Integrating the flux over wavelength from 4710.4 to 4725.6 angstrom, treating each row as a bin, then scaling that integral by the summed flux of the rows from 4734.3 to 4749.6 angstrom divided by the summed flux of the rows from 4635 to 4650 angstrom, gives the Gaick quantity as 271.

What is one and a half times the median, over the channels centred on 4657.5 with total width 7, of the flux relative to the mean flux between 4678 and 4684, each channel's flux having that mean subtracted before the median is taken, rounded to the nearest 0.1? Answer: 1.1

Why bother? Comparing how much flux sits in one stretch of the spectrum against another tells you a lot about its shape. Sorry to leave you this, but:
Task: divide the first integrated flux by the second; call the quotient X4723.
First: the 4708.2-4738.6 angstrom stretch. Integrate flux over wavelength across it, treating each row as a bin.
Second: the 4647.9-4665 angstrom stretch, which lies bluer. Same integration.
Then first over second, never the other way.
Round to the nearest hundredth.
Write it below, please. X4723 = 1.72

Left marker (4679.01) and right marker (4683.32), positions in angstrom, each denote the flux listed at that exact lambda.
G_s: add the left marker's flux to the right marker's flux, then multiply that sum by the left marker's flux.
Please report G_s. 597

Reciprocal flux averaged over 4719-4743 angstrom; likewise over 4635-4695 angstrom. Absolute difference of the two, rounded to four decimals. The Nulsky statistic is 0.0025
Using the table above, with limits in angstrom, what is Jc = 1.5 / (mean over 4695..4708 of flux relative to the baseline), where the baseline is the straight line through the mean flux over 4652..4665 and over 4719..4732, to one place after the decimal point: -1.3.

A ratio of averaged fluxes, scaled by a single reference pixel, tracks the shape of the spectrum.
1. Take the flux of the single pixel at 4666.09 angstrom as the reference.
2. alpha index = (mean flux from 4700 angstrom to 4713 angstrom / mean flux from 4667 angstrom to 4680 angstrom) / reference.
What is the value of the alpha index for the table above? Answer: 0.053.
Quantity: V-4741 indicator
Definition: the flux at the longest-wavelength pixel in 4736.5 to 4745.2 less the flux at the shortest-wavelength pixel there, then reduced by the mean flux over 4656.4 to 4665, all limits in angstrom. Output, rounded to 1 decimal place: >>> -16.4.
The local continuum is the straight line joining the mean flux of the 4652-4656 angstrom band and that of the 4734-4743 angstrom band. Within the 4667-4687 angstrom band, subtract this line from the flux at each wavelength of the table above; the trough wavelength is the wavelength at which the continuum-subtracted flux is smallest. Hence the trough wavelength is 4668.24 angstrom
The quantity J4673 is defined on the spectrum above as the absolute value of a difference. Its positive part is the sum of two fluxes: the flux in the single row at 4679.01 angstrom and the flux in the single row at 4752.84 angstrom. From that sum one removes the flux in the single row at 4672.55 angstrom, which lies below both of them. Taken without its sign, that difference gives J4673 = 16.6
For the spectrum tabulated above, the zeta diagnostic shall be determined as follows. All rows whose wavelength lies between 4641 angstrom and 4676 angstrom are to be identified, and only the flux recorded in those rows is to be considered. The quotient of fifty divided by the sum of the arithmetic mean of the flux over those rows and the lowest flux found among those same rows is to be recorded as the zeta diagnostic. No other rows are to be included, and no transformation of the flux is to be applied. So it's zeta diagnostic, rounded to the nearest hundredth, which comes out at 1.54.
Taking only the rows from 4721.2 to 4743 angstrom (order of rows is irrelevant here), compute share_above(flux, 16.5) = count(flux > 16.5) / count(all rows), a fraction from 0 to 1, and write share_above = 0.40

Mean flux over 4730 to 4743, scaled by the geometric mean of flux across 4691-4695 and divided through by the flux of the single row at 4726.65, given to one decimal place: 18.9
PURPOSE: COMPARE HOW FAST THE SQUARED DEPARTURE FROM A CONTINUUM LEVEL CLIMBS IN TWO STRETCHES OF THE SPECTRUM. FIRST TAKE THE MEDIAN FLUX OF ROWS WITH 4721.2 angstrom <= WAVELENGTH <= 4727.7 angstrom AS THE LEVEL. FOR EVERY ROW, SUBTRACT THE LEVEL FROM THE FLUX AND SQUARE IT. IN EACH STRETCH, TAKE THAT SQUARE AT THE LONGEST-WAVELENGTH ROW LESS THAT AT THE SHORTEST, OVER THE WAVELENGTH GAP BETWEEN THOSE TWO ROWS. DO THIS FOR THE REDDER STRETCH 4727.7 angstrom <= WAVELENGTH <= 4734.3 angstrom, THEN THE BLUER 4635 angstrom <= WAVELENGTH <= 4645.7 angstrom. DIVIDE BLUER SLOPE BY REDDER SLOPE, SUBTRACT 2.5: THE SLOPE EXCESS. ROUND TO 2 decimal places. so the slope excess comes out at -2.63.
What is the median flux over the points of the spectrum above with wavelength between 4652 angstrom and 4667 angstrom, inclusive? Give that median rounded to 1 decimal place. 18.0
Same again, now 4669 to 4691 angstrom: 17.2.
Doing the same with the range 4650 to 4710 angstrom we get 17.2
